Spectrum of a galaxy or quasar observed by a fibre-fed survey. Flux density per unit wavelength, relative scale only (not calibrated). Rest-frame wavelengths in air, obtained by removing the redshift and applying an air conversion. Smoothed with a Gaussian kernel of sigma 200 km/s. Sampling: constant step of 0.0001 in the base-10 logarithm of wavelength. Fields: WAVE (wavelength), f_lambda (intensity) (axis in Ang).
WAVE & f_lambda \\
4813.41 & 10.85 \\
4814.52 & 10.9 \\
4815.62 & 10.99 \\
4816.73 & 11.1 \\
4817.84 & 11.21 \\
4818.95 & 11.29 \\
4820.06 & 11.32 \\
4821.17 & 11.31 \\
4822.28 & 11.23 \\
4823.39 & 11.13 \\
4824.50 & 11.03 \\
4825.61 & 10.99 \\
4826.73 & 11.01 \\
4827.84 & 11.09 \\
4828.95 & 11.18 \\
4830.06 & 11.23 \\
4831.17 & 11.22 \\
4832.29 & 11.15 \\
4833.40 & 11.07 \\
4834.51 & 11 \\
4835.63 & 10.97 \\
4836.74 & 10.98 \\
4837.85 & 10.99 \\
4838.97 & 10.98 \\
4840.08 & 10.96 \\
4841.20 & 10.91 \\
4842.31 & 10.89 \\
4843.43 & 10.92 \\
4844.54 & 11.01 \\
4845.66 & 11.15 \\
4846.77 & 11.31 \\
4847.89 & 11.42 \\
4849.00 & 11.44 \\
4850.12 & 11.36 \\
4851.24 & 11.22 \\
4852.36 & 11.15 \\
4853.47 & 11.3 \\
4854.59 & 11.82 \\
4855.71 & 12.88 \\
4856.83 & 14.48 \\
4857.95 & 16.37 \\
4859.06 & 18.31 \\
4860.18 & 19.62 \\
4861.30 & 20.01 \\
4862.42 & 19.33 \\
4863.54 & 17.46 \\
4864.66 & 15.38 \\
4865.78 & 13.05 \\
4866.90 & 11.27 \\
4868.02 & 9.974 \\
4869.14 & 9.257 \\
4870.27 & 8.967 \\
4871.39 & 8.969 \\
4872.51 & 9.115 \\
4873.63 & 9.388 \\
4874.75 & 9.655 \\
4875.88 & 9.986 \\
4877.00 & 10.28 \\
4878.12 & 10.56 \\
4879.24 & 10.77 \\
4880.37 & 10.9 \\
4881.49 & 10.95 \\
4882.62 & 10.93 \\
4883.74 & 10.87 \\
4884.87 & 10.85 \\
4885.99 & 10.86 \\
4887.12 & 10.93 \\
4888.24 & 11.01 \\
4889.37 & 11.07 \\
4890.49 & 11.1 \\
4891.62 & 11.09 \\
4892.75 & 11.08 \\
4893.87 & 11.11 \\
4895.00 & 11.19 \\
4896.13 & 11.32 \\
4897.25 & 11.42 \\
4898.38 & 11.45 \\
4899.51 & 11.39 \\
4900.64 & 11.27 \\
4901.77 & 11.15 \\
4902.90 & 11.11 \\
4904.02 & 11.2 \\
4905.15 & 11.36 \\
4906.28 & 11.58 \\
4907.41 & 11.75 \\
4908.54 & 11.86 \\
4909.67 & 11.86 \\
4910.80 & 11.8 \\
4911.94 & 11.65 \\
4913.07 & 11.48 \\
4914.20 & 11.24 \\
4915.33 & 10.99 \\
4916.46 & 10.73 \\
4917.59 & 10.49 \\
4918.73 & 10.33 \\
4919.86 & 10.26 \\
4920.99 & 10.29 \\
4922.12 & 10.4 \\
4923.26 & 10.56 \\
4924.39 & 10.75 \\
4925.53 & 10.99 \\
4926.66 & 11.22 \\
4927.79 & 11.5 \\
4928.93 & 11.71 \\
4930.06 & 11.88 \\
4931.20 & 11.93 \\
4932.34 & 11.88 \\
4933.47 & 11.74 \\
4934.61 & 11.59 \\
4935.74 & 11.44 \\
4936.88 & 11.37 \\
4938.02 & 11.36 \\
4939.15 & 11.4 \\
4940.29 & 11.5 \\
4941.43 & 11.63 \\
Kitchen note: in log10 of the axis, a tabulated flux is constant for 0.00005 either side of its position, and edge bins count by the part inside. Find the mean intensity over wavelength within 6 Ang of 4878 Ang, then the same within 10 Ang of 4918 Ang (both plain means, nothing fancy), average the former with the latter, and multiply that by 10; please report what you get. 107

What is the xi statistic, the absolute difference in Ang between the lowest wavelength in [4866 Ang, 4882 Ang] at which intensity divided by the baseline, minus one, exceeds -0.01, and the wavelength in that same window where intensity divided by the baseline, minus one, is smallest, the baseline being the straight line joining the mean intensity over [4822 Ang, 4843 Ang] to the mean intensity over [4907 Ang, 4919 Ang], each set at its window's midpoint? 4.5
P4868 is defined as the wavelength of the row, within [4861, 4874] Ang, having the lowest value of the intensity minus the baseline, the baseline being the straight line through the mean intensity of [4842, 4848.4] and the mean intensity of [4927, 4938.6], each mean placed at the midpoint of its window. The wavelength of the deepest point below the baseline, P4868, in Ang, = 4871.39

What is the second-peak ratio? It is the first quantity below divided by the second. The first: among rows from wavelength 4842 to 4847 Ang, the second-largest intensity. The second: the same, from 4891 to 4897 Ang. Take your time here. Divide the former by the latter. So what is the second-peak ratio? 1.00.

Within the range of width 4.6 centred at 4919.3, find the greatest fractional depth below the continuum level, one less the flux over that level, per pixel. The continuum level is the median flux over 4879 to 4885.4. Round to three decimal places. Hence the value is 0.057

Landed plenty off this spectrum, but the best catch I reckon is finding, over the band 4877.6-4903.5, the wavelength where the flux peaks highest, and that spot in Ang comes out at 4898.38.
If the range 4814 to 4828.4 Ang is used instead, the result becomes 4820.06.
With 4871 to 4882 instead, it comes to 4881.49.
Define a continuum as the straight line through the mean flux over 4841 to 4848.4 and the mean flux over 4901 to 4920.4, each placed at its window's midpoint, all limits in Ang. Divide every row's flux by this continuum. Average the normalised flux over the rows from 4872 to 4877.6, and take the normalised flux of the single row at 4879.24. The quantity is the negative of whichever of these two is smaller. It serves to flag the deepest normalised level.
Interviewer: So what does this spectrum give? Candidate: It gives -0.87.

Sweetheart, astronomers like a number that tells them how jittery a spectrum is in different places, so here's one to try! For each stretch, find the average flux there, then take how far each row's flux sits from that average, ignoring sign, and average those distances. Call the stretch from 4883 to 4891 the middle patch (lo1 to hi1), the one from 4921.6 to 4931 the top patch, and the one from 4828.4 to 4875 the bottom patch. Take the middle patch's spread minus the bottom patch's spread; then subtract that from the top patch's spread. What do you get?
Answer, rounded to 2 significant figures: 2.5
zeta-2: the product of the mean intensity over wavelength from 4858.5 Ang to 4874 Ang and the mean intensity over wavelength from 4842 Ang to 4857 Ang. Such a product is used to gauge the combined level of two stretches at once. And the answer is 157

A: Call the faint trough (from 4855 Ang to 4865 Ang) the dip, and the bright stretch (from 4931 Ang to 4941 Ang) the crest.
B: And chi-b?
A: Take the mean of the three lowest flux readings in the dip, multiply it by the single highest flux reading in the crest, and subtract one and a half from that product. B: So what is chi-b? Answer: 168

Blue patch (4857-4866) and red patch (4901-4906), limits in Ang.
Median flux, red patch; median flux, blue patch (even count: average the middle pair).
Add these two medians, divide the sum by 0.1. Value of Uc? 291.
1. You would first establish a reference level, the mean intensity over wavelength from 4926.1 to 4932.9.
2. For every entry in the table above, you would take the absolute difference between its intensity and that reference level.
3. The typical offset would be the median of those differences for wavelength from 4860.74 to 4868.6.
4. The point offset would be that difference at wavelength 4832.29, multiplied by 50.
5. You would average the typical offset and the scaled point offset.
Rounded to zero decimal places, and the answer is 15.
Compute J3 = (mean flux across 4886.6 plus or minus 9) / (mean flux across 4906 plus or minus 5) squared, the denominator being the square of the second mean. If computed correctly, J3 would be 0.083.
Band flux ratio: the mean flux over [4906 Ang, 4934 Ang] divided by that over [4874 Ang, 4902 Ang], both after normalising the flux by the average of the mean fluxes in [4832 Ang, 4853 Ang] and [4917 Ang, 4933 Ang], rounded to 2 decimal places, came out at 1.03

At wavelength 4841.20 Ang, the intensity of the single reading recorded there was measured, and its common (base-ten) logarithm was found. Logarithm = 1.04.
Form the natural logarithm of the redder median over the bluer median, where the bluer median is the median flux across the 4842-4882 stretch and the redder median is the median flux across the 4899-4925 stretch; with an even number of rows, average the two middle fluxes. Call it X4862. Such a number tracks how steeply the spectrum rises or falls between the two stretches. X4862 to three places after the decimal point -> 0.001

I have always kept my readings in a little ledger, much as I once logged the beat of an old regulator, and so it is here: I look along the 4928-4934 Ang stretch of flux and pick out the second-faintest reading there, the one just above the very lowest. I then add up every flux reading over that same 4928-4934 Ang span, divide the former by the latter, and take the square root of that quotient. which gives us 0.446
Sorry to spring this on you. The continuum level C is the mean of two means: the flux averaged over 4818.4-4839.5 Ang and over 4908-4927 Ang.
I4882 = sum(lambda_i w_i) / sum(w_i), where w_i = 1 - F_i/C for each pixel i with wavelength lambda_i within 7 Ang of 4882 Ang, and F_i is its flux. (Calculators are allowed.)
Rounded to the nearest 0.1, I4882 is 4879.1 Ang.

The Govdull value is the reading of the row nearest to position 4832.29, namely 11.15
